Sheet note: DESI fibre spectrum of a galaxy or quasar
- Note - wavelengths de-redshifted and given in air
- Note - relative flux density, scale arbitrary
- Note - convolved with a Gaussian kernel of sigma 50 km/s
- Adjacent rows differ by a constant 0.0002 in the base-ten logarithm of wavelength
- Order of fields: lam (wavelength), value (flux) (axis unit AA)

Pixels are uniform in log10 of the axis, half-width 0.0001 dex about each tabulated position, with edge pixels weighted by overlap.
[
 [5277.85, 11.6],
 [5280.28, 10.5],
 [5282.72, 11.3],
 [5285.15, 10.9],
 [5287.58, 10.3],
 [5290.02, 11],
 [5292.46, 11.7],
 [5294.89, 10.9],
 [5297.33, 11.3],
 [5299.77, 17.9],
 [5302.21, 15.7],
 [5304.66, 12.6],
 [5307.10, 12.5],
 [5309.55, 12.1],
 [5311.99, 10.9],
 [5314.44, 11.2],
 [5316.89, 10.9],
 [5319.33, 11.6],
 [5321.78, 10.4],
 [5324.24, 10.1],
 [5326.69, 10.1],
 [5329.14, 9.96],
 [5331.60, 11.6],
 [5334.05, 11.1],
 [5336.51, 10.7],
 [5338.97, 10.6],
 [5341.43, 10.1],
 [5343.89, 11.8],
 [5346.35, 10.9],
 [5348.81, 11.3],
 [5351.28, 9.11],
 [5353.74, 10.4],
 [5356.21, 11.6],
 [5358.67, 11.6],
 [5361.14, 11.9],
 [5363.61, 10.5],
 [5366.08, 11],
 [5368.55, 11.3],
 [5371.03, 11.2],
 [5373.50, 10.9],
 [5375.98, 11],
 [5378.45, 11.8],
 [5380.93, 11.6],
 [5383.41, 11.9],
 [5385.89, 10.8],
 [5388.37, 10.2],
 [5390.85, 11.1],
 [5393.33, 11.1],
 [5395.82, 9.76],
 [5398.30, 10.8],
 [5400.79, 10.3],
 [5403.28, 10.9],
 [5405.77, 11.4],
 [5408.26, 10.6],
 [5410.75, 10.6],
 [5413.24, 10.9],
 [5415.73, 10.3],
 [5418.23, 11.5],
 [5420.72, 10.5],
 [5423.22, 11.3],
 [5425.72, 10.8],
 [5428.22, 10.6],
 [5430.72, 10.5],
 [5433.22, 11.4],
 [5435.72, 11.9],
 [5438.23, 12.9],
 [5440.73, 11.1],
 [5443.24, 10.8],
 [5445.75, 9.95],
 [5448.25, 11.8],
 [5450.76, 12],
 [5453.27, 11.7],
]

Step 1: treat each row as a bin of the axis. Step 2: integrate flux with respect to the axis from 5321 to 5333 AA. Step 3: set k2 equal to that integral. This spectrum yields 125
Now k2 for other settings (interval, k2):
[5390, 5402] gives 127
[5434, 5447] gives 147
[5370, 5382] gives 136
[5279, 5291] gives 130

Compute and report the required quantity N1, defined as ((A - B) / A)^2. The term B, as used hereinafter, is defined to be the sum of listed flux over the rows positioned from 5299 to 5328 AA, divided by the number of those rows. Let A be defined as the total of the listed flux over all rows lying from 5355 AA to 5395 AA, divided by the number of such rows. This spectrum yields 0.0071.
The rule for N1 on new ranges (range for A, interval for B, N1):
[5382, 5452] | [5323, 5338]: 0.0013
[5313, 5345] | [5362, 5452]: 0.0005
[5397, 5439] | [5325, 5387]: 0.0000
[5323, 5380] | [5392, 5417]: 0.0004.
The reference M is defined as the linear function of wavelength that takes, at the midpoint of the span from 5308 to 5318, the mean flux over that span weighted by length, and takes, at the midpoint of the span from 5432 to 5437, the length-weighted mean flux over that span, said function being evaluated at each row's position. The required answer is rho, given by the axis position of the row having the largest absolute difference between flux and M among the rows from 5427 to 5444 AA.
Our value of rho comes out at 5438.23 AA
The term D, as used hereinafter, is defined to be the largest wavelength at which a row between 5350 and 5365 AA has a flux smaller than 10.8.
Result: 5363.61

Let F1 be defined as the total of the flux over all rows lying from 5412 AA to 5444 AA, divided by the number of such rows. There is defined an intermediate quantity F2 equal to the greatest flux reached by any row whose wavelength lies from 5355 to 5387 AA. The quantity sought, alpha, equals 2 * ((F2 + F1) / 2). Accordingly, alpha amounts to 23.0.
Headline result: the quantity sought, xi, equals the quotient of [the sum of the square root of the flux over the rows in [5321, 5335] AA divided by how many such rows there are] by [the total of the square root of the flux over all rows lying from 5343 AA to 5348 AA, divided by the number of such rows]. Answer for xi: 0.96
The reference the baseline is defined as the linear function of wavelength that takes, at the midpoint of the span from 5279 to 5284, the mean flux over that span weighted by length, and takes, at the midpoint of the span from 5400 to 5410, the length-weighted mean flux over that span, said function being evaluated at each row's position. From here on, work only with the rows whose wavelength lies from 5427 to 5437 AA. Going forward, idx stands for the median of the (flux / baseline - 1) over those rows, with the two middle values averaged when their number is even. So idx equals 0.02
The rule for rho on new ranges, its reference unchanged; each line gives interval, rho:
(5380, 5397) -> 5395.82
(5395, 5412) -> 5395.82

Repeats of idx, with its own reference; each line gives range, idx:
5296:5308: 0.16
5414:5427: 0.00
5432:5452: 0.08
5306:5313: 0.11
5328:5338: 0.00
